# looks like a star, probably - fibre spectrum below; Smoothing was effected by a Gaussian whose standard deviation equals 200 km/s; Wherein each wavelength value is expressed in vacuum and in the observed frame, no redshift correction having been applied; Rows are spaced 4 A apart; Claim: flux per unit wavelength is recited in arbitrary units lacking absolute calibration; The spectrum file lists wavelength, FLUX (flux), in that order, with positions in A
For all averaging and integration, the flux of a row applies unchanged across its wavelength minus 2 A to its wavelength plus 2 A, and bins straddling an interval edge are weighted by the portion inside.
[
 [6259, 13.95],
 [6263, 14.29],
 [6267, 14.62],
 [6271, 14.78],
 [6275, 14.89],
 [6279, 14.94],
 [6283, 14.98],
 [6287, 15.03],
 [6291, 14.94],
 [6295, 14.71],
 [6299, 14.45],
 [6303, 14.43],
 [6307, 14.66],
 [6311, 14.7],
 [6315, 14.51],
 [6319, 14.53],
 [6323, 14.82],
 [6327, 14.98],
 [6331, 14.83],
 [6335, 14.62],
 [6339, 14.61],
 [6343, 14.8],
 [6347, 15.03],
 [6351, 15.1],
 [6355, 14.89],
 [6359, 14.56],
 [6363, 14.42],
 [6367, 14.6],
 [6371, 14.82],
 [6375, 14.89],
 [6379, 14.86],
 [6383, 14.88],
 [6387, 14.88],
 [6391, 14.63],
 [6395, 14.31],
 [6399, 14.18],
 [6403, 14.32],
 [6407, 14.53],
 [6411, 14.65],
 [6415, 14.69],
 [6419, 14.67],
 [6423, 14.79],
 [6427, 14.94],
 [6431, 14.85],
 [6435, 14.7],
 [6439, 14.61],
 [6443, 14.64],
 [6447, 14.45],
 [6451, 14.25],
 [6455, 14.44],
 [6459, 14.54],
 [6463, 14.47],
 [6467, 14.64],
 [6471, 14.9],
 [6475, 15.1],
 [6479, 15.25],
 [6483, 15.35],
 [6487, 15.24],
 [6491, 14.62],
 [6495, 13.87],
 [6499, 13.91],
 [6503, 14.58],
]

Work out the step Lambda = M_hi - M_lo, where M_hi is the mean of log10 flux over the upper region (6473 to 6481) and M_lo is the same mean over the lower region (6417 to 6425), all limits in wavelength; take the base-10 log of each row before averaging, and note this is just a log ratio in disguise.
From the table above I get 0.0129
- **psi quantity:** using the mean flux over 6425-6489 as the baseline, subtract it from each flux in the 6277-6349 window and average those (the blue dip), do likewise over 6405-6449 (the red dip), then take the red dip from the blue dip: 0.070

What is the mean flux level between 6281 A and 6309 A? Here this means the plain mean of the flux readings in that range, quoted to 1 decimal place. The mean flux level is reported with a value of 14.7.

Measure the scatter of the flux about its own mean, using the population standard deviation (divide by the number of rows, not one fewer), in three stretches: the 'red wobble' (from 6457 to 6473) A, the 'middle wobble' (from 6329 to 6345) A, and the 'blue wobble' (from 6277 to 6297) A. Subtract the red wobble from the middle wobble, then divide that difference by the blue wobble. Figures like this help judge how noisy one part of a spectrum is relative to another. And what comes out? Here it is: -0.57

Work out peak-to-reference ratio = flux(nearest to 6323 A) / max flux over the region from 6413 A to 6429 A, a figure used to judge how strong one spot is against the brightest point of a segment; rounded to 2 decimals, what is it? 0.99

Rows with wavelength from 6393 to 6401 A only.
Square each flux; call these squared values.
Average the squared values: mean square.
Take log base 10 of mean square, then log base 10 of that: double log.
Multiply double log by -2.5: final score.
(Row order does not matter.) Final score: -0.908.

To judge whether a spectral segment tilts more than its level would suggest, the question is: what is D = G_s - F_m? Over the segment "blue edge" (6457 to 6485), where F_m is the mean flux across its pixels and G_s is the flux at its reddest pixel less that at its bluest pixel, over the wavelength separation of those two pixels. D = -14.86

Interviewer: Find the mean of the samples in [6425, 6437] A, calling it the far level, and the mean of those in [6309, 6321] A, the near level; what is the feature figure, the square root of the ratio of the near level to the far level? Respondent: 0.99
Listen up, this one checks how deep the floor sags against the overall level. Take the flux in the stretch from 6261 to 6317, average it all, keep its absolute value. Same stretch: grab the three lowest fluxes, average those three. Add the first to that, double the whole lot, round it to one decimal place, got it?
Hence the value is 58.2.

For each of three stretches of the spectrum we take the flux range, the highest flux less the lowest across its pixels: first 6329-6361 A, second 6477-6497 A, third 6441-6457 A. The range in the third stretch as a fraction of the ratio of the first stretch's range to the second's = 1.1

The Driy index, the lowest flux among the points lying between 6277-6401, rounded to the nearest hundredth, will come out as 14.18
